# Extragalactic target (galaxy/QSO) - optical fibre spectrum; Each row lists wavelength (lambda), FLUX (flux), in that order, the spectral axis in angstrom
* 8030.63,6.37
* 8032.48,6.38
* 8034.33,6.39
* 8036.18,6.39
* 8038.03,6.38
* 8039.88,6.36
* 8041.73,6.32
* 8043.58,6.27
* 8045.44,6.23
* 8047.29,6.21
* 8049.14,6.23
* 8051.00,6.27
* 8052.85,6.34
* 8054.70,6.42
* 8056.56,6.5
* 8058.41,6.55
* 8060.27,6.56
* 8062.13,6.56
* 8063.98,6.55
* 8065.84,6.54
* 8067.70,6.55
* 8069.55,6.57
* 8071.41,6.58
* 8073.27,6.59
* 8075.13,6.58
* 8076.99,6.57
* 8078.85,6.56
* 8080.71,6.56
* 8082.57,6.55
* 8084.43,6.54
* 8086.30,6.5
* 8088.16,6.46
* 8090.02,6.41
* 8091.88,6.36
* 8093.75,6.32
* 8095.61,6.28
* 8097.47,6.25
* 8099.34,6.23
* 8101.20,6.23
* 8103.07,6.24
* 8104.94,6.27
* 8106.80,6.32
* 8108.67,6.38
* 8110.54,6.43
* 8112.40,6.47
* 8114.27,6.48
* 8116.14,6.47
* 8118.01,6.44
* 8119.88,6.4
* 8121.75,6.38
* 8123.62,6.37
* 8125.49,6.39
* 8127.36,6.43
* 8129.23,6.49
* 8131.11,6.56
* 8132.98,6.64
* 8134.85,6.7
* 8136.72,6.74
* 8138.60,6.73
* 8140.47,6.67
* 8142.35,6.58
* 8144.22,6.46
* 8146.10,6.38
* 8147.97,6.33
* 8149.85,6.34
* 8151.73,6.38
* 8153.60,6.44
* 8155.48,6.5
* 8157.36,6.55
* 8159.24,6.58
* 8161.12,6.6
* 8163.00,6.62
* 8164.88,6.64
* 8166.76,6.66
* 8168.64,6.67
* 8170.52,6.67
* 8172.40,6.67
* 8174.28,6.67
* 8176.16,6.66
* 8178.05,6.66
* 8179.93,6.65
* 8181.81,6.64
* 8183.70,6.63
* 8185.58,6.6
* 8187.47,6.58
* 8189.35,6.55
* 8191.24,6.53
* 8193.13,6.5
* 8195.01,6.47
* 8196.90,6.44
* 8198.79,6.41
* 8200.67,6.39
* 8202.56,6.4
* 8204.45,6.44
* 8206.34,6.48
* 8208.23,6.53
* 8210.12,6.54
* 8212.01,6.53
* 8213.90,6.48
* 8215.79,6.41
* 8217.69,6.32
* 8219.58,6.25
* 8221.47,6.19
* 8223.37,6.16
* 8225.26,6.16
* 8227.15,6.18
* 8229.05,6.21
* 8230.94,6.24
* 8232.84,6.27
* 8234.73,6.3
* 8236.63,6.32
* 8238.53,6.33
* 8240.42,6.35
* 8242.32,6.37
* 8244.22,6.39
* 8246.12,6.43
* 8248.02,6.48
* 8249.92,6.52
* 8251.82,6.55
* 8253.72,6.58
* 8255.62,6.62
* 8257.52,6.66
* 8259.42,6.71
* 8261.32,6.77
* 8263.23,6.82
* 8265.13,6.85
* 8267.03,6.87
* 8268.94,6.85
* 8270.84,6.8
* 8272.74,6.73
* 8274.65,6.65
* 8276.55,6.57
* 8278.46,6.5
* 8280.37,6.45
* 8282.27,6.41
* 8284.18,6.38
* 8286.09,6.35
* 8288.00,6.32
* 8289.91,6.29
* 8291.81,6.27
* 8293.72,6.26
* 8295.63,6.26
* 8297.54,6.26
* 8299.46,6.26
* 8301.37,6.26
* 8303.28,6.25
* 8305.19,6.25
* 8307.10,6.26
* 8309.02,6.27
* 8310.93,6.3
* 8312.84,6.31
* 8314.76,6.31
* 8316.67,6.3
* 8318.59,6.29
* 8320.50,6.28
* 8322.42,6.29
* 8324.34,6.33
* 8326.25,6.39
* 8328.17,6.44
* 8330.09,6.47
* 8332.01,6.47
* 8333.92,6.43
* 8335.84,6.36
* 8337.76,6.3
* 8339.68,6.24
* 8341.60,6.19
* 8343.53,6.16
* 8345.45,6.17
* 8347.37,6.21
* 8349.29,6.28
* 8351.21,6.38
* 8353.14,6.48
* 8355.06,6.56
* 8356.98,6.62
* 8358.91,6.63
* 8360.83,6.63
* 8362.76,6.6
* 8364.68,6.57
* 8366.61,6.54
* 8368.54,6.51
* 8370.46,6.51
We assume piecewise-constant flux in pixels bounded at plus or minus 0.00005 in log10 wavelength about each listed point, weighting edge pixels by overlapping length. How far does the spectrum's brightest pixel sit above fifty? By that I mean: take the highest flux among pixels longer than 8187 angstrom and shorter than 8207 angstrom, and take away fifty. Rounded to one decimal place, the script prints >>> -43.4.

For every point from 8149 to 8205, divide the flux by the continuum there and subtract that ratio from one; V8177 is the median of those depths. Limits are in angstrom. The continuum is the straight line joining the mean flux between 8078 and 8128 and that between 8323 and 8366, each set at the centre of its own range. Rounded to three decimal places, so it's -0.028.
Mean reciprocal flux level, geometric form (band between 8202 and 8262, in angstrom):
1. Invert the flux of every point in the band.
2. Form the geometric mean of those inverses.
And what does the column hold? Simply 0.156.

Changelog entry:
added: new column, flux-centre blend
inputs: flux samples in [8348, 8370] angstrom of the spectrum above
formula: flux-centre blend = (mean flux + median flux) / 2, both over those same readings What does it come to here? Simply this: 6.54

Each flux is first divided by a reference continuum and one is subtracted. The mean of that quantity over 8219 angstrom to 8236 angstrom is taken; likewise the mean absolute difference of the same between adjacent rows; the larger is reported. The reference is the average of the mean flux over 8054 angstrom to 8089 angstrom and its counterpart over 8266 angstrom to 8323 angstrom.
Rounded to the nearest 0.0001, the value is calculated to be 0.0044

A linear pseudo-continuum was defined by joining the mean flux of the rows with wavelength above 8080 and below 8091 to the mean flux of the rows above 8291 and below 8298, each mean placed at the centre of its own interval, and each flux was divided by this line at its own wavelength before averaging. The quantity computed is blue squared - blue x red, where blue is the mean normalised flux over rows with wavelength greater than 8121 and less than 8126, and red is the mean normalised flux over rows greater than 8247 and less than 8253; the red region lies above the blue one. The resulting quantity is -0.044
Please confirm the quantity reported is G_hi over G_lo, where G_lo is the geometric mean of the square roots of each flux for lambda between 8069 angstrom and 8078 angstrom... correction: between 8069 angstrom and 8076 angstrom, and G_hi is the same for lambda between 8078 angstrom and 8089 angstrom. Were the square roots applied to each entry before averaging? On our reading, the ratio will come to 1.00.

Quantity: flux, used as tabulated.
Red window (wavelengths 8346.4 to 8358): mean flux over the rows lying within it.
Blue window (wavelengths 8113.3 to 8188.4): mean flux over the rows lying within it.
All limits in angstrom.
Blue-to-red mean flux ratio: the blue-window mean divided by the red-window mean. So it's 1.020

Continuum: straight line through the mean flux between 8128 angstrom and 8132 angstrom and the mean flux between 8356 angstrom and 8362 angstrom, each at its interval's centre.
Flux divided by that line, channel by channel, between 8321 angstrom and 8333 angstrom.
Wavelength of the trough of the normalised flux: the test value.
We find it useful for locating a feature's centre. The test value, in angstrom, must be 8322.42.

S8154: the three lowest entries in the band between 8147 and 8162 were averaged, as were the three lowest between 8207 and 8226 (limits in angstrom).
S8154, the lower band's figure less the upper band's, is 0.18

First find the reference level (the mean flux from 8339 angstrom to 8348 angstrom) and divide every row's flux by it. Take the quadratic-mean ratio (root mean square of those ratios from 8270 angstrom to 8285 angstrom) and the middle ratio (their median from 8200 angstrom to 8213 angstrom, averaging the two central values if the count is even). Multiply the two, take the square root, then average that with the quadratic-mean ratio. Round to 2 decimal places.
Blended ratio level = 1.06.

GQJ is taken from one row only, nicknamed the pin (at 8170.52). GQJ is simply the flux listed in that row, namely 6.67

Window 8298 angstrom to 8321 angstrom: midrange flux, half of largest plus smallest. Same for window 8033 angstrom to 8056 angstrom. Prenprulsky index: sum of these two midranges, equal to 12.6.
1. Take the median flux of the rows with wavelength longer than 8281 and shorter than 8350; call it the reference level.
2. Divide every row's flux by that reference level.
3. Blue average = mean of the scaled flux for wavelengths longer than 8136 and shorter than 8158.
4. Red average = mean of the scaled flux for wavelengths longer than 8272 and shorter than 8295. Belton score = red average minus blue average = -0.01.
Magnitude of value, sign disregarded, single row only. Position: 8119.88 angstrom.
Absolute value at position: 6.40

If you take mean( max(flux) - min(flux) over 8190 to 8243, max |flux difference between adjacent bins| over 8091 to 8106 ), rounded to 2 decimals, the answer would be 0.21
